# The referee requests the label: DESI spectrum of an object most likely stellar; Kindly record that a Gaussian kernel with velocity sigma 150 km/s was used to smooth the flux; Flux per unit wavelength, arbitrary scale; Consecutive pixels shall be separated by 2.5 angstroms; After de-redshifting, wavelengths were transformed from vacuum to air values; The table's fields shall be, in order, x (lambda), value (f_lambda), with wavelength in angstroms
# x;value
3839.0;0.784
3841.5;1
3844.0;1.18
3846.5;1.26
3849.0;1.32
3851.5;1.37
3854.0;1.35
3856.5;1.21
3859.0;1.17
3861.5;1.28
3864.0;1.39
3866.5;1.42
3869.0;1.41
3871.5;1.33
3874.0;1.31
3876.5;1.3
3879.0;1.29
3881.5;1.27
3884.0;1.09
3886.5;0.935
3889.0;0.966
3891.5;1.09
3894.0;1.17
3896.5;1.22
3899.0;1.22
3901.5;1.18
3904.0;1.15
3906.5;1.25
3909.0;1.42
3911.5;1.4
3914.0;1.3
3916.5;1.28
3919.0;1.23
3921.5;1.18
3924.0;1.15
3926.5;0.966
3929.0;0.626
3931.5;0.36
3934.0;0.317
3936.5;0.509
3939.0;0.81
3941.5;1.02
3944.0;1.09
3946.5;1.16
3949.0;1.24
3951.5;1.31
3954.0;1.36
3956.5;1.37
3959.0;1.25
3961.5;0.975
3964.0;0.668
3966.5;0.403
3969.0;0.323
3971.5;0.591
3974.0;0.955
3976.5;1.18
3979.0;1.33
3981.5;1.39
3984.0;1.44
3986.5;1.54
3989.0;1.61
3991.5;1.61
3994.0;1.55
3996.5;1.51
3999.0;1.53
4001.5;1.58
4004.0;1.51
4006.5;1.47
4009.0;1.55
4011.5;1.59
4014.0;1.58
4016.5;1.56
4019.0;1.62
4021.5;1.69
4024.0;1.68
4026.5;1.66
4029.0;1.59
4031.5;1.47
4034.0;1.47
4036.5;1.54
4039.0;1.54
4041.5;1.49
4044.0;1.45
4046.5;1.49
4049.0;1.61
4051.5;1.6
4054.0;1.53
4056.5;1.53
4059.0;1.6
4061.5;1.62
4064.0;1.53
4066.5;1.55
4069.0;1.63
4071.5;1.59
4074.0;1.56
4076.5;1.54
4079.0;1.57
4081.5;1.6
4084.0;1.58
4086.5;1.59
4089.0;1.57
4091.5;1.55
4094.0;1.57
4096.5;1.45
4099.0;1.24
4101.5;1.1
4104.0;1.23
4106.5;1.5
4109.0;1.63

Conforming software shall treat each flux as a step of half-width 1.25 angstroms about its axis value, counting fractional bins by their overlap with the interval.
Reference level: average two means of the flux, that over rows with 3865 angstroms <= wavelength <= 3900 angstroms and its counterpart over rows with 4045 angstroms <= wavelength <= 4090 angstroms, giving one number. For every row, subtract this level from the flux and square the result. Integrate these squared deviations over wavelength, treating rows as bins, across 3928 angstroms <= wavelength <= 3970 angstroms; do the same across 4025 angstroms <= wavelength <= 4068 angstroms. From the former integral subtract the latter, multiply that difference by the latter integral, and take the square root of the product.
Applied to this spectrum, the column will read 4.3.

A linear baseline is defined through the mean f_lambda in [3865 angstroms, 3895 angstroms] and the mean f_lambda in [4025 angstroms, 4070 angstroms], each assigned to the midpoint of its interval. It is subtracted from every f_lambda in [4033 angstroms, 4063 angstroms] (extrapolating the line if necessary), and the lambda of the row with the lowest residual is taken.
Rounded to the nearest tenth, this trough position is 4044.0 angstroms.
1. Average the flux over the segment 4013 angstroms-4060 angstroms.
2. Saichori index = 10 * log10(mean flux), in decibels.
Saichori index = 1.9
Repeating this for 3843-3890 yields 1.0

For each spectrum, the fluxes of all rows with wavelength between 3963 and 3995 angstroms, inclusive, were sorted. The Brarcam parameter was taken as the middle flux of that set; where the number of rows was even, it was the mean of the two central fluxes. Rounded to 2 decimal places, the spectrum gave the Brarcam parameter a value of 1.33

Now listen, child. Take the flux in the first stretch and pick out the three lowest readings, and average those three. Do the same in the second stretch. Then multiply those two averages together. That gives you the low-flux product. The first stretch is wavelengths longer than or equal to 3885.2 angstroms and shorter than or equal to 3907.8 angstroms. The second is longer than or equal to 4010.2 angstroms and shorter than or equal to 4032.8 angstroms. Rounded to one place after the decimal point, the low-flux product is 1.5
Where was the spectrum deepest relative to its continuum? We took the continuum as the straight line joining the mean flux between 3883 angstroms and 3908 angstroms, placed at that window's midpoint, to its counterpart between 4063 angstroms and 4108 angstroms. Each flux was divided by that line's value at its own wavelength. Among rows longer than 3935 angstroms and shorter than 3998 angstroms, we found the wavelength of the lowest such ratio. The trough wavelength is 3969.0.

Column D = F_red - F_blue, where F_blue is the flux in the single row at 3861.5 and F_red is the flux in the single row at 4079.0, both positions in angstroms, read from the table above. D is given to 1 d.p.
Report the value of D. 0.3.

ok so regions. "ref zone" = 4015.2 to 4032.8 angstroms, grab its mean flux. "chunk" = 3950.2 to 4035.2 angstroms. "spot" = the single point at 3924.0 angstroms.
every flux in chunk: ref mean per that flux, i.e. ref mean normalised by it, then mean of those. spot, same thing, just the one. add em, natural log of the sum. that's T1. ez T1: 1.03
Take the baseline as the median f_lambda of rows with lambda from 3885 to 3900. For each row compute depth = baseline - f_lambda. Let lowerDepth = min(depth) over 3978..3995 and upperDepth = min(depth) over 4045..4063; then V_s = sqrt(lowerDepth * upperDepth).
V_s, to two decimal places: 0.48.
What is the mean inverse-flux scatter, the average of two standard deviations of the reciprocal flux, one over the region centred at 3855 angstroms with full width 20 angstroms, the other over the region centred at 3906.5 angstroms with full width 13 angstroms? 0.06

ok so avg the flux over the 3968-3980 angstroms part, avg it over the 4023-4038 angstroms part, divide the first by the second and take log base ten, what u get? -0.25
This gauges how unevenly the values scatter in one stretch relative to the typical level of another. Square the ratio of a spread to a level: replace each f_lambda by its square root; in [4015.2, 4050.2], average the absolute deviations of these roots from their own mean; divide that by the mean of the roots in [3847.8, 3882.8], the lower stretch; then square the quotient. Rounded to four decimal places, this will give 0.0006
